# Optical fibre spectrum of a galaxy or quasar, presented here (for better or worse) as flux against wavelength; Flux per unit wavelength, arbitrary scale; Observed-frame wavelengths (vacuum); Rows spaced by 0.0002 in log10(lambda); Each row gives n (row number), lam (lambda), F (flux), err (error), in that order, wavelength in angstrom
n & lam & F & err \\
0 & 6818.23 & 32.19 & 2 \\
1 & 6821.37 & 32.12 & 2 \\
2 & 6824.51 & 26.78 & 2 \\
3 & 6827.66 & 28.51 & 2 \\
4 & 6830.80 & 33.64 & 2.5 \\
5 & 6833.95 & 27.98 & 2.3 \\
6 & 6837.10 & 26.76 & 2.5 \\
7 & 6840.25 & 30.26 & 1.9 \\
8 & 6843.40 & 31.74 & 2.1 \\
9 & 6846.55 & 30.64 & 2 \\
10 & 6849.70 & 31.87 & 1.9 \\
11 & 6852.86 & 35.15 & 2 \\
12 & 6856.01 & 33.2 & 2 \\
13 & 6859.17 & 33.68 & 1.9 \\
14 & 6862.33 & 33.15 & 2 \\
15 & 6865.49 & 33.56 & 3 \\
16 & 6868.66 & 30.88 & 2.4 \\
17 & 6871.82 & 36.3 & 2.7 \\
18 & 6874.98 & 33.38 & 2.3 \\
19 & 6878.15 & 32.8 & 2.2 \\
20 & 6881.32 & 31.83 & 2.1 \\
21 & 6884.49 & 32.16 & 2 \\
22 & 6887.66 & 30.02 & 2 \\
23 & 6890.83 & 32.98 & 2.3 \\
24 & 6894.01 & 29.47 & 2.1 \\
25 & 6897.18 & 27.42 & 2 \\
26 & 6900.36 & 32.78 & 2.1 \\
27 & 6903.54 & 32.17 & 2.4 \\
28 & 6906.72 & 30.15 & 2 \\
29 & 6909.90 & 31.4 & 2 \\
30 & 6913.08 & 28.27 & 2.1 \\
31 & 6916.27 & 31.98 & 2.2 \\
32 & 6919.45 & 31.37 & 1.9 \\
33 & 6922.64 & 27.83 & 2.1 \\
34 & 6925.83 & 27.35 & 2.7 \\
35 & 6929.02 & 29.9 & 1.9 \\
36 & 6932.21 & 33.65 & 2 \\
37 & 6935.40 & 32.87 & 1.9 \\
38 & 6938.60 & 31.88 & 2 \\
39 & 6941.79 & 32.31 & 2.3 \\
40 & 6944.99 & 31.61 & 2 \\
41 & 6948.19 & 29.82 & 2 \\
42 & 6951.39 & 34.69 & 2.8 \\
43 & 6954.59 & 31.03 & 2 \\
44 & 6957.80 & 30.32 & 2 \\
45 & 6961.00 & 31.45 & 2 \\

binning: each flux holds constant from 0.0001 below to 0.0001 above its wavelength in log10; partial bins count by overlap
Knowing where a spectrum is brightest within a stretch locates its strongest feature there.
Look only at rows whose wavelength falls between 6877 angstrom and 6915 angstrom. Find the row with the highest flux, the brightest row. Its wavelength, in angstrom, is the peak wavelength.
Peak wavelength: 6890.83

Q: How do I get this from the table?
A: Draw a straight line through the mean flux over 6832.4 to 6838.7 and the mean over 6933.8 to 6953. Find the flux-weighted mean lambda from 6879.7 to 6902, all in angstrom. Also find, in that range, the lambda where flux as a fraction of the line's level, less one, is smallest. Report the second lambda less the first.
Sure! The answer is 6.4 angstrom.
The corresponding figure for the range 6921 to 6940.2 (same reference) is -5.1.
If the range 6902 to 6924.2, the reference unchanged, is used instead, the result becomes 9.7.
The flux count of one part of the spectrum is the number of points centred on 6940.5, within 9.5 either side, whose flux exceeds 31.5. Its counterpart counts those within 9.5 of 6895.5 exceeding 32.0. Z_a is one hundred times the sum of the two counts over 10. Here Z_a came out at 80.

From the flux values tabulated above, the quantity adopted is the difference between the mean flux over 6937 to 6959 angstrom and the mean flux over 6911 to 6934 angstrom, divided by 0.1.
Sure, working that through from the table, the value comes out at 16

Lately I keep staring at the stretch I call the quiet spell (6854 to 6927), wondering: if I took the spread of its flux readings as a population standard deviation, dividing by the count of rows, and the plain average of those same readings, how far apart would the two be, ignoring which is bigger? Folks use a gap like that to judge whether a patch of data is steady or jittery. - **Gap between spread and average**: 29.3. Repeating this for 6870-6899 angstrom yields 29.4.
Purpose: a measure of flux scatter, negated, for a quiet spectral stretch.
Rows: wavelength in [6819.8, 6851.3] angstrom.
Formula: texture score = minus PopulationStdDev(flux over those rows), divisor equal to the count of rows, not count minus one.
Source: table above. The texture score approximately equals -2.28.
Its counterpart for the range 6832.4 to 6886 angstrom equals -2.28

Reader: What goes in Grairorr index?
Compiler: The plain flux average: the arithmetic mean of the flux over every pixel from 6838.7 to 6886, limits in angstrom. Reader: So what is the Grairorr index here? 32.7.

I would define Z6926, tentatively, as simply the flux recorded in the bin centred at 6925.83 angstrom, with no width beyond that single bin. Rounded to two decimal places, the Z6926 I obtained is 27.35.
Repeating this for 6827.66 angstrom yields 28.51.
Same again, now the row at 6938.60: 31.88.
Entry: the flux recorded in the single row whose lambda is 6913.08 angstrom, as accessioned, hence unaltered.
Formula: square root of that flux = 5.32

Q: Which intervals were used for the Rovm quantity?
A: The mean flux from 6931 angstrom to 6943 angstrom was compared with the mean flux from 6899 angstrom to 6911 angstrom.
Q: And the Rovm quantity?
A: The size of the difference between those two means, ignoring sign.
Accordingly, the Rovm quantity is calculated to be 1.1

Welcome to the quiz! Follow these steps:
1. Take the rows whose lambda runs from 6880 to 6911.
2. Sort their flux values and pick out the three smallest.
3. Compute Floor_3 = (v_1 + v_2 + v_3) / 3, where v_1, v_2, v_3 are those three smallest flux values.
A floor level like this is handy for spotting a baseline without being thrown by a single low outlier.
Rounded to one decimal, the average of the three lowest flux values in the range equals 29.0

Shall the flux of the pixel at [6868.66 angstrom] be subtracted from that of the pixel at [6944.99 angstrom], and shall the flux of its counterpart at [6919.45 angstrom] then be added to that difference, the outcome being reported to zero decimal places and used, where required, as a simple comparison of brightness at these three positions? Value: 32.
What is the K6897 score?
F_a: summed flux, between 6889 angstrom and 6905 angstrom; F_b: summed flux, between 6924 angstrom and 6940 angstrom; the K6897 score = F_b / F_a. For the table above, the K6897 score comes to 1.01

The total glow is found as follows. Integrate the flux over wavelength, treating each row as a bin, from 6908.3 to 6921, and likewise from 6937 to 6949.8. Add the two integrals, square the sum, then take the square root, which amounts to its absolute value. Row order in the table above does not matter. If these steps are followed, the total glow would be 793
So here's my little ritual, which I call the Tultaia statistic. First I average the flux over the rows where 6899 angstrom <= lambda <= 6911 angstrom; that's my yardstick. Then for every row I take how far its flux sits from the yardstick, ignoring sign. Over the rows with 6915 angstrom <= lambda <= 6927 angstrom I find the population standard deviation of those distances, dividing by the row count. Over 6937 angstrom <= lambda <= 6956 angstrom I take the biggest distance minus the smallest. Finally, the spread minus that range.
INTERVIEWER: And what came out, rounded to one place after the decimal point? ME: -1.2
